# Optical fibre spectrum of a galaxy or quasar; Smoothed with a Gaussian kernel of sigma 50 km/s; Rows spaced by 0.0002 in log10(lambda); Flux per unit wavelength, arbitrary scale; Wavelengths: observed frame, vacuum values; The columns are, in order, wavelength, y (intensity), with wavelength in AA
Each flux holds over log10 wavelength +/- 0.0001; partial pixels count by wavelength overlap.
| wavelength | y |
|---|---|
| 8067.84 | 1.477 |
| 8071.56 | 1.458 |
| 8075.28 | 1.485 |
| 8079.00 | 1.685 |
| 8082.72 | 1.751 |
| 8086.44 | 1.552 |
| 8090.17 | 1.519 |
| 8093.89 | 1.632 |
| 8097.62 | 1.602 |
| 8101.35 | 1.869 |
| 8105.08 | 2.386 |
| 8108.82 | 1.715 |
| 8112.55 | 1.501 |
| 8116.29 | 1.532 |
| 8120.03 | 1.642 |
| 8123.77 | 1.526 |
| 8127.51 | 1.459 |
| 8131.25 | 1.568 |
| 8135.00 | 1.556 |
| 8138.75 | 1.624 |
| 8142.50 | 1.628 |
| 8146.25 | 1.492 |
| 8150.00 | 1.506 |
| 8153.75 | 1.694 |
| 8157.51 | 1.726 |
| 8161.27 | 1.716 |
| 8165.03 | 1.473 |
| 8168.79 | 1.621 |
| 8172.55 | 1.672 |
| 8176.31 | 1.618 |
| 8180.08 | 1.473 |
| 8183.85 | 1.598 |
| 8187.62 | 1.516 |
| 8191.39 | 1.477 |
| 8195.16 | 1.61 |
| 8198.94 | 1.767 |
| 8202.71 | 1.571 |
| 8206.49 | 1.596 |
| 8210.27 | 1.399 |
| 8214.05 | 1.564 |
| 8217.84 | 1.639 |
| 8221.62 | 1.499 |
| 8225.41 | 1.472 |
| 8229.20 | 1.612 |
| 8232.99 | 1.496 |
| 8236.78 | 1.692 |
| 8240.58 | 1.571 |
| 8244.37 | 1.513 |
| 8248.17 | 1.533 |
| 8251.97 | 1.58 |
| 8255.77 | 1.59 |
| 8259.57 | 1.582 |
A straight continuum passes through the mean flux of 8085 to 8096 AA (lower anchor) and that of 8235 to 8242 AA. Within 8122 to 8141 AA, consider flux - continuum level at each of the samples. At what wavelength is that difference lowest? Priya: 8127.51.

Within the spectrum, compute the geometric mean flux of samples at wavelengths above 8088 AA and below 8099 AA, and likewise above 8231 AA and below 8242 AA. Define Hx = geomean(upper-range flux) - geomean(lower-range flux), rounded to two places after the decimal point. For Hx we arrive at 0.00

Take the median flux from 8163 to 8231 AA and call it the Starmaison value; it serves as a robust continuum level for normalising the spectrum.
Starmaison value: 1.58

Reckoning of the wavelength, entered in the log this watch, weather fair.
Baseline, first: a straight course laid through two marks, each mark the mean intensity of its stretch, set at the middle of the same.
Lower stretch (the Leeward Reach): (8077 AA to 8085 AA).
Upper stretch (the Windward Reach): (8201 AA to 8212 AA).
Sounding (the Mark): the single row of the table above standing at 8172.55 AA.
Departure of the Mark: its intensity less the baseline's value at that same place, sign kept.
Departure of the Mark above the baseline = 0.10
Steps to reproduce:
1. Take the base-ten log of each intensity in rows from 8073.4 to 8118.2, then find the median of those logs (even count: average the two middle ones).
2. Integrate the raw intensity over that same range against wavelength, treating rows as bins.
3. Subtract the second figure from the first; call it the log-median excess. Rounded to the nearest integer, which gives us -75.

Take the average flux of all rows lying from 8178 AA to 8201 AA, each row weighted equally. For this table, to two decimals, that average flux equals 1.57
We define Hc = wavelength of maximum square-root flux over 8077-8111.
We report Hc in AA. 8105.08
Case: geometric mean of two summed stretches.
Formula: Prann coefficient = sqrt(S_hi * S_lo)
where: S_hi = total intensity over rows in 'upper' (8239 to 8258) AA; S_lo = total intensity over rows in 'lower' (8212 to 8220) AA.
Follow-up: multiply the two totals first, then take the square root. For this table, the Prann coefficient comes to 5.0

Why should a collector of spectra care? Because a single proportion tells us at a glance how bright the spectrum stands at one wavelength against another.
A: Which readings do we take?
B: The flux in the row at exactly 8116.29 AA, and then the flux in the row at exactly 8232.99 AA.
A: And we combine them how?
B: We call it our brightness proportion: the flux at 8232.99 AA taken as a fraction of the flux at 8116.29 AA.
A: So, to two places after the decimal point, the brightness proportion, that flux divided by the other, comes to 0.98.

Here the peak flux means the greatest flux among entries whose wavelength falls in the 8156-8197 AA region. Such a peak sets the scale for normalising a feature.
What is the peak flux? 1.726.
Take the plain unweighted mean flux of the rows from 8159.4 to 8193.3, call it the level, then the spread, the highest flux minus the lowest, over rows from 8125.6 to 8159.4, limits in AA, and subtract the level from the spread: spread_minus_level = -1.31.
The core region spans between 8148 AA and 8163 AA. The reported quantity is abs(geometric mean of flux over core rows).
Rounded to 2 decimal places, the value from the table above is 1.66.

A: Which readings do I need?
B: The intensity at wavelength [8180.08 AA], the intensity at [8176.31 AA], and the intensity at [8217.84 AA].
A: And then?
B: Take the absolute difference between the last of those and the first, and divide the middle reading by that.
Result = 10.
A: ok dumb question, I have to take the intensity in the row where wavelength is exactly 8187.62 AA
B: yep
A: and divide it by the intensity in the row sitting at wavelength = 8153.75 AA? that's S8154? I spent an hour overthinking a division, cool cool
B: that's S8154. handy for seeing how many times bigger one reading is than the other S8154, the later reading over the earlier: 0.89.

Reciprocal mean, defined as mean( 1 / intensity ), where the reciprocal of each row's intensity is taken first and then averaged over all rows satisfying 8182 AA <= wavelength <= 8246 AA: 0.641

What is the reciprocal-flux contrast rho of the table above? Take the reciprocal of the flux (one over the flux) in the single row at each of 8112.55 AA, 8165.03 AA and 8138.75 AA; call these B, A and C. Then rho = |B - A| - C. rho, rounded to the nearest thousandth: -0.603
